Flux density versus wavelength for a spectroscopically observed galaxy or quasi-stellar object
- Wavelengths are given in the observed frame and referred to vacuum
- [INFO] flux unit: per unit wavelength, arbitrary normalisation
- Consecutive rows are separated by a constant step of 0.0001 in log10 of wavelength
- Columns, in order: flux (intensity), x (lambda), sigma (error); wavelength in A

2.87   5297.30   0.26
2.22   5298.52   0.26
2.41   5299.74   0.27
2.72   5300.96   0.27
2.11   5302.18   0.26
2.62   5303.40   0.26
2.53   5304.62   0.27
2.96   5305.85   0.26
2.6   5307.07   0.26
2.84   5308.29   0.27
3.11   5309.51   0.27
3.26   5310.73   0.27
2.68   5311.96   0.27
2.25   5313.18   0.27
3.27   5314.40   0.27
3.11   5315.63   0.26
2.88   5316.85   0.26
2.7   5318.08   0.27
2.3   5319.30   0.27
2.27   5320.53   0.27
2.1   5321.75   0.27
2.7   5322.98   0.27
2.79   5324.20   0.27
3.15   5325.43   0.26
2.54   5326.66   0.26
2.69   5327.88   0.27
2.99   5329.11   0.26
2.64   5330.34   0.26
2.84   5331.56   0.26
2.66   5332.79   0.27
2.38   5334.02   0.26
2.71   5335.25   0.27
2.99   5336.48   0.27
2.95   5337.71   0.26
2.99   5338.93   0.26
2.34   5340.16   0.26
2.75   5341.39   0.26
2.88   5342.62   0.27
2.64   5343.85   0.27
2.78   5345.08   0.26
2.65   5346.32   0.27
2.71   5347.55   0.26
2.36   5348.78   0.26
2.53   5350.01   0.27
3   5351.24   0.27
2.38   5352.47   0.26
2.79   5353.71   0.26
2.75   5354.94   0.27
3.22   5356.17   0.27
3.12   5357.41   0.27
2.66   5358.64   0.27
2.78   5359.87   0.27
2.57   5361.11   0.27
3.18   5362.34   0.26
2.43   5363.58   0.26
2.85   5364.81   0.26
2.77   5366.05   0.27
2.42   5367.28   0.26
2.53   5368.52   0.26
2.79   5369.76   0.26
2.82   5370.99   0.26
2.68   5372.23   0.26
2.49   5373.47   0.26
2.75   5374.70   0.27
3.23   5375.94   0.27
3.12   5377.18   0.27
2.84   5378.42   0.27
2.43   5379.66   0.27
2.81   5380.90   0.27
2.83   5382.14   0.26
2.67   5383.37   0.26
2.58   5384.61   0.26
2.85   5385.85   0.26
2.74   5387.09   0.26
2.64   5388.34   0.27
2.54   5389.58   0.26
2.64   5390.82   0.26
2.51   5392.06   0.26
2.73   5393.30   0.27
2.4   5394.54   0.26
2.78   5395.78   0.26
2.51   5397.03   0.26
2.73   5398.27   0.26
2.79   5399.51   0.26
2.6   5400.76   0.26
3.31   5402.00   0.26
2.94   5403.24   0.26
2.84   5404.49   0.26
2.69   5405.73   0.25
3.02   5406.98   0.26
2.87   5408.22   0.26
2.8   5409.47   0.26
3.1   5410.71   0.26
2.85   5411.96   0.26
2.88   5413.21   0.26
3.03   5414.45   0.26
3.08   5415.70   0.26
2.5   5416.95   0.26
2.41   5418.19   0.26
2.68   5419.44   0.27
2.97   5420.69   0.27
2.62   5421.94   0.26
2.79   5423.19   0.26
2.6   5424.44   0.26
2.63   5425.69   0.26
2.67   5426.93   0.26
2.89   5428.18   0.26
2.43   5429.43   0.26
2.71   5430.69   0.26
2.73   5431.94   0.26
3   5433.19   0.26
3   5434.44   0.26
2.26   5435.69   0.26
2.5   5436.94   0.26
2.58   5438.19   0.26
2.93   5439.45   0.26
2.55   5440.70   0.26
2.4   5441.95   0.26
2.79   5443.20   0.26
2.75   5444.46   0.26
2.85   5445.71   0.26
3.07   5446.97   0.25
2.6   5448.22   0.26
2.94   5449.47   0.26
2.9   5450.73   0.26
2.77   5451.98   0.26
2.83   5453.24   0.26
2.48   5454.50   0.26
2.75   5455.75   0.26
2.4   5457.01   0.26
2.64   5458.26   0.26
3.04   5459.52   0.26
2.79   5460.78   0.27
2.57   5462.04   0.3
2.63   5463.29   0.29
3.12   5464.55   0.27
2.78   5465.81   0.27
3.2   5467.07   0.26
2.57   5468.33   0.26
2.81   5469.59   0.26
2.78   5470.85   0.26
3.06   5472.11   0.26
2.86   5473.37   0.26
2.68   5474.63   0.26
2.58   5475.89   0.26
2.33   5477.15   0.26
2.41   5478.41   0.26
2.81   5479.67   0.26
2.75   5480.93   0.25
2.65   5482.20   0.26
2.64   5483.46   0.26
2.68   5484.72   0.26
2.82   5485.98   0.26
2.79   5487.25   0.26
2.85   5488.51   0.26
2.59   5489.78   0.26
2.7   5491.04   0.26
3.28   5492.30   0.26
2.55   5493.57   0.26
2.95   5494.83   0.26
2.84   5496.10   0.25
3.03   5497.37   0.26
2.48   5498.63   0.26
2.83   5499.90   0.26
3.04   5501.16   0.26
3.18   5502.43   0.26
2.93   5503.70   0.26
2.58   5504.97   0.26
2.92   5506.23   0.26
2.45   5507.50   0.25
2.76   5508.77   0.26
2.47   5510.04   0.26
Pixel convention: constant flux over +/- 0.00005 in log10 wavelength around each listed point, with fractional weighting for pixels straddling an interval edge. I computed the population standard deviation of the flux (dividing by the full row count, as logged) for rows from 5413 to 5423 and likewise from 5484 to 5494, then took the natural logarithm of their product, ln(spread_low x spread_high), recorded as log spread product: -3.0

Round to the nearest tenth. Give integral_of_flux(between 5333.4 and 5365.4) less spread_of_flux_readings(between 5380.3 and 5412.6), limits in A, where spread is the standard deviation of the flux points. 87.7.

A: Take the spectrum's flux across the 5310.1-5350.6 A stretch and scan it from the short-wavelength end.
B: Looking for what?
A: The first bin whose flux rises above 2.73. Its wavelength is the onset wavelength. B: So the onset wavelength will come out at 5310.73 A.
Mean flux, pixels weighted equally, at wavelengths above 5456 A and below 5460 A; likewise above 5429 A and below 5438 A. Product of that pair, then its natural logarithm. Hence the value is 1.97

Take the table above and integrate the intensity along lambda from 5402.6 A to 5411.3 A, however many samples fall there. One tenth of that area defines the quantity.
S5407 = 2.52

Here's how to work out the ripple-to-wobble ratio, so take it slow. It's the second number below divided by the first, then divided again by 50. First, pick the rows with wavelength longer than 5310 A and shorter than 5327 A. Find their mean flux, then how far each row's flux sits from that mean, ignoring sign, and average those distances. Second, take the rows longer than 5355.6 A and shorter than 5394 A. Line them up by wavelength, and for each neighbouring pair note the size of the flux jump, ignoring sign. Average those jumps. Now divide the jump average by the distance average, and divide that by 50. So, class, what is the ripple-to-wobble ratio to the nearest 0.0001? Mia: 0.0151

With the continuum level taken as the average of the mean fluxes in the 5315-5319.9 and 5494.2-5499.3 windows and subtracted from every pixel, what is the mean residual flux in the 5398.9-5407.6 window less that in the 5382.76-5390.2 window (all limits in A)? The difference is 0.214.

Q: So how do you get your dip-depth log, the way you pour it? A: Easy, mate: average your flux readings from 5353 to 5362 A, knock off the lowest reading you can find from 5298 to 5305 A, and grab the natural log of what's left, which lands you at -0.3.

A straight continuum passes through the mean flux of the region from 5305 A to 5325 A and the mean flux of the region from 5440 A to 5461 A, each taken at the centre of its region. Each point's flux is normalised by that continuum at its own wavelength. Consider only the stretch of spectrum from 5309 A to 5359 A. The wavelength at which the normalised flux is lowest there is 5321.75 A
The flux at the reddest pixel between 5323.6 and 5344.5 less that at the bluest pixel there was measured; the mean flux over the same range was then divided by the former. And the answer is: -18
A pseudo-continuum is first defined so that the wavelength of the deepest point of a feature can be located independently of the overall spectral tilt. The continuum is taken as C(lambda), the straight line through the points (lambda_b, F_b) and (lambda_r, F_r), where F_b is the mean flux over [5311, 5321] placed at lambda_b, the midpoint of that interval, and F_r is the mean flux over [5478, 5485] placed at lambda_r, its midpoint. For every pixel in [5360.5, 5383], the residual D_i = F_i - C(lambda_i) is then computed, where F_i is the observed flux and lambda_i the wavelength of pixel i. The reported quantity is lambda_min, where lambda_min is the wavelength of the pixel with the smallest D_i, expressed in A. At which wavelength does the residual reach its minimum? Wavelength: 5367.28 A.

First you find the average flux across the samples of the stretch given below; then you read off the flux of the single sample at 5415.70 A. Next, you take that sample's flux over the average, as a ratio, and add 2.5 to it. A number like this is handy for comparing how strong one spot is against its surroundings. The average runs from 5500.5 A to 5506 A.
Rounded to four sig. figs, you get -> 3.550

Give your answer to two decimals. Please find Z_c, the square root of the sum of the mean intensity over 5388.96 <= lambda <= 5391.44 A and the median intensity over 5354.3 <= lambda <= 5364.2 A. 2.31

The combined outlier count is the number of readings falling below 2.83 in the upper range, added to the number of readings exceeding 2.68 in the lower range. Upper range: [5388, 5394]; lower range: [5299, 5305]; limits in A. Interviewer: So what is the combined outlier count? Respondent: 6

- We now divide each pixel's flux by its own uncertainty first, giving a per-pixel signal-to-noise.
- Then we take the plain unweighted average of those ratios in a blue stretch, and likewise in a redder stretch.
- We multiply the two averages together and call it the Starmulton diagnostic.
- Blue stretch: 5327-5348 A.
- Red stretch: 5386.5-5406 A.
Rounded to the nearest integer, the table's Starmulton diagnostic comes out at 108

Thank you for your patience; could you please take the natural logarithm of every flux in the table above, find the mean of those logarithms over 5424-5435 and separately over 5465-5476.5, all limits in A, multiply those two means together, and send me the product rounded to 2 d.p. 1.04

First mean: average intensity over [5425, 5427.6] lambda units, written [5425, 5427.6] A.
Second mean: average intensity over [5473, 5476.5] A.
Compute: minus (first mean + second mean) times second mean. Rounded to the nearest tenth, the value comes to -14.5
